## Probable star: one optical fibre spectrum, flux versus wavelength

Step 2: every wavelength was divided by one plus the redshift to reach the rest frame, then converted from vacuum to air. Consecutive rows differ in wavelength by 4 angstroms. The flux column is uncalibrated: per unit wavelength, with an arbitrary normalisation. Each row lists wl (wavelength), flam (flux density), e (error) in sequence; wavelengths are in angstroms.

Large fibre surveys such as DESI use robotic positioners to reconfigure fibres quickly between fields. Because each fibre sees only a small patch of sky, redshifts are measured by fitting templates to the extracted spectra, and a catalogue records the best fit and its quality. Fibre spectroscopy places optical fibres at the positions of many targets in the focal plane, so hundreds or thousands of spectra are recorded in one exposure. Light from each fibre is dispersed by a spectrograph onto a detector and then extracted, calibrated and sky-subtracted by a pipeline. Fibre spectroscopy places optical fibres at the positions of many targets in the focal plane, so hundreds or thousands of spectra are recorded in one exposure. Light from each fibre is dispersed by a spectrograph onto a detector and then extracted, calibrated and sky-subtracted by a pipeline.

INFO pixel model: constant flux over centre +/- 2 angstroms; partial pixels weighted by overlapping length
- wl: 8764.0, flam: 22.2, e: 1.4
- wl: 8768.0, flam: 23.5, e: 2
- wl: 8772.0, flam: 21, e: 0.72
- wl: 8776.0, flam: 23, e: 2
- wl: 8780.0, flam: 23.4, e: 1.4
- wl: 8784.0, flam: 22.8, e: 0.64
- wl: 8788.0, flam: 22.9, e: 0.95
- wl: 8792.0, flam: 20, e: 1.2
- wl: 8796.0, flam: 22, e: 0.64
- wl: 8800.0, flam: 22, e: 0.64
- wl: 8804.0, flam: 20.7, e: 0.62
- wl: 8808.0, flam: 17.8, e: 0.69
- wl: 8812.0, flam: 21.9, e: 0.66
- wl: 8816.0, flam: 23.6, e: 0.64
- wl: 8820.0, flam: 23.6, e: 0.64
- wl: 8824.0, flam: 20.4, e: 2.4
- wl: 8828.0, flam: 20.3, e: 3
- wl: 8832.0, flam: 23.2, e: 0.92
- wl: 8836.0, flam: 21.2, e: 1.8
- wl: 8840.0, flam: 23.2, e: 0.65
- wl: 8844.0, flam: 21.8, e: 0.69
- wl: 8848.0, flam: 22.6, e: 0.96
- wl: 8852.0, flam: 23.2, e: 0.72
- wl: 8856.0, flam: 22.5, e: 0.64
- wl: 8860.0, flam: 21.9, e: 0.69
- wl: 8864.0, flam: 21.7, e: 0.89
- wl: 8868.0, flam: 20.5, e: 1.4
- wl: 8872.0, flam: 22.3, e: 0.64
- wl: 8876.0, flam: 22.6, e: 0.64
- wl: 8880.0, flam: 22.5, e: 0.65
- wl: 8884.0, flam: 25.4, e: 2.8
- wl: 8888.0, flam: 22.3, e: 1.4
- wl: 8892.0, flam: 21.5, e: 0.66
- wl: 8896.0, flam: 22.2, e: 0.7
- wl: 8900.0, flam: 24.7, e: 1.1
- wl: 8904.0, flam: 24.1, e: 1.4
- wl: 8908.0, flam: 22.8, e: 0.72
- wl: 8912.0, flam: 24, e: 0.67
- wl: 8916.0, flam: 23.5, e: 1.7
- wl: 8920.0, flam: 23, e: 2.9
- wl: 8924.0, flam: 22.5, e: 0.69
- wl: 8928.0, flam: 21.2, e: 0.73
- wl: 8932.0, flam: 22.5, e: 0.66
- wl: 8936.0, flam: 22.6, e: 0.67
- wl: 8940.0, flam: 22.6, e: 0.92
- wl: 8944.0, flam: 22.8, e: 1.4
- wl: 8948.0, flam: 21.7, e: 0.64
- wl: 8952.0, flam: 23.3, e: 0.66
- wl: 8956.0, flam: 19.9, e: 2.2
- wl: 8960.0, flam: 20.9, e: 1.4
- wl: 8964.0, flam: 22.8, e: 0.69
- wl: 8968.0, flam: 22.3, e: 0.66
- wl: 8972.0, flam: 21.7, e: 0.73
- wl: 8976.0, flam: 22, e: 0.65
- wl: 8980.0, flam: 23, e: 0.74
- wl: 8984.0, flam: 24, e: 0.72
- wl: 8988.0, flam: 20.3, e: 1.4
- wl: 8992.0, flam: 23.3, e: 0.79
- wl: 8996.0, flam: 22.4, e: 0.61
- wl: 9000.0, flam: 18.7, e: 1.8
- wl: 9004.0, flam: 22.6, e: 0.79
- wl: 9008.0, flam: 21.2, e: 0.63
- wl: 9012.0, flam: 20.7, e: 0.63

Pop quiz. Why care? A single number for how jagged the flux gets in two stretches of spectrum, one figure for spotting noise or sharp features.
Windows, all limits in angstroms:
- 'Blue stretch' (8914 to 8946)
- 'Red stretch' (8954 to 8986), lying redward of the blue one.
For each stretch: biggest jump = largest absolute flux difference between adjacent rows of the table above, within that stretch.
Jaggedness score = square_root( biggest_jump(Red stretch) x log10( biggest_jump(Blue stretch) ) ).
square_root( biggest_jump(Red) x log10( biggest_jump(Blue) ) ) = 0.5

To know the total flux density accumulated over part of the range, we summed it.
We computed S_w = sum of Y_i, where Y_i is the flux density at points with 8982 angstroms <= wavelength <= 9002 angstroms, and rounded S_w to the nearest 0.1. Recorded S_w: 108.7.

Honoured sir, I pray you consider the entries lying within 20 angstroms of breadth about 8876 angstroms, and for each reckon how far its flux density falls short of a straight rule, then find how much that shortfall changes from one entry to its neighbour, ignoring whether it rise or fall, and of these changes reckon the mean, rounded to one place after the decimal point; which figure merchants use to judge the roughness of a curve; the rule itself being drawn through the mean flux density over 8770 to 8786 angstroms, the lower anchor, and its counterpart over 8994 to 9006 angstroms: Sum 1.3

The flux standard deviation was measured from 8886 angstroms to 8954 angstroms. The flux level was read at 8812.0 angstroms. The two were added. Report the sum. 22.8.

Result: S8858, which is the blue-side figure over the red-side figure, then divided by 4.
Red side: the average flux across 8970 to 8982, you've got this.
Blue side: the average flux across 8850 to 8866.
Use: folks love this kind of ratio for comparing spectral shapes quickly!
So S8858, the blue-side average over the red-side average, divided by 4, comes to 0.251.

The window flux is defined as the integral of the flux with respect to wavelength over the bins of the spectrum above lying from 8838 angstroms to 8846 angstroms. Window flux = 180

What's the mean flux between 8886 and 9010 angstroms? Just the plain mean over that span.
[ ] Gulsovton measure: 22.3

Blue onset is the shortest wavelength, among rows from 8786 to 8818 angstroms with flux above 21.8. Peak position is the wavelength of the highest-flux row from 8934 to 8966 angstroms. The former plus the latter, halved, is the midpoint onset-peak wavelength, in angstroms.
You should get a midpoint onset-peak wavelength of 8870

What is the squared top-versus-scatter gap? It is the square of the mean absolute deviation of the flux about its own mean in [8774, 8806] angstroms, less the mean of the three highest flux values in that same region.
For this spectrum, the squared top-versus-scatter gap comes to 492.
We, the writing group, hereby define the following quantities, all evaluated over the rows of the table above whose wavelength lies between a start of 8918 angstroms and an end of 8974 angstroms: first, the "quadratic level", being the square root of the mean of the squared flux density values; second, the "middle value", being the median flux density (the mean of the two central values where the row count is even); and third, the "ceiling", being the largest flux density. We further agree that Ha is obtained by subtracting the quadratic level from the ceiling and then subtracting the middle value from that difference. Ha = -21.3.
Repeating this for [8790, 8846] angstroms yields -19.9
